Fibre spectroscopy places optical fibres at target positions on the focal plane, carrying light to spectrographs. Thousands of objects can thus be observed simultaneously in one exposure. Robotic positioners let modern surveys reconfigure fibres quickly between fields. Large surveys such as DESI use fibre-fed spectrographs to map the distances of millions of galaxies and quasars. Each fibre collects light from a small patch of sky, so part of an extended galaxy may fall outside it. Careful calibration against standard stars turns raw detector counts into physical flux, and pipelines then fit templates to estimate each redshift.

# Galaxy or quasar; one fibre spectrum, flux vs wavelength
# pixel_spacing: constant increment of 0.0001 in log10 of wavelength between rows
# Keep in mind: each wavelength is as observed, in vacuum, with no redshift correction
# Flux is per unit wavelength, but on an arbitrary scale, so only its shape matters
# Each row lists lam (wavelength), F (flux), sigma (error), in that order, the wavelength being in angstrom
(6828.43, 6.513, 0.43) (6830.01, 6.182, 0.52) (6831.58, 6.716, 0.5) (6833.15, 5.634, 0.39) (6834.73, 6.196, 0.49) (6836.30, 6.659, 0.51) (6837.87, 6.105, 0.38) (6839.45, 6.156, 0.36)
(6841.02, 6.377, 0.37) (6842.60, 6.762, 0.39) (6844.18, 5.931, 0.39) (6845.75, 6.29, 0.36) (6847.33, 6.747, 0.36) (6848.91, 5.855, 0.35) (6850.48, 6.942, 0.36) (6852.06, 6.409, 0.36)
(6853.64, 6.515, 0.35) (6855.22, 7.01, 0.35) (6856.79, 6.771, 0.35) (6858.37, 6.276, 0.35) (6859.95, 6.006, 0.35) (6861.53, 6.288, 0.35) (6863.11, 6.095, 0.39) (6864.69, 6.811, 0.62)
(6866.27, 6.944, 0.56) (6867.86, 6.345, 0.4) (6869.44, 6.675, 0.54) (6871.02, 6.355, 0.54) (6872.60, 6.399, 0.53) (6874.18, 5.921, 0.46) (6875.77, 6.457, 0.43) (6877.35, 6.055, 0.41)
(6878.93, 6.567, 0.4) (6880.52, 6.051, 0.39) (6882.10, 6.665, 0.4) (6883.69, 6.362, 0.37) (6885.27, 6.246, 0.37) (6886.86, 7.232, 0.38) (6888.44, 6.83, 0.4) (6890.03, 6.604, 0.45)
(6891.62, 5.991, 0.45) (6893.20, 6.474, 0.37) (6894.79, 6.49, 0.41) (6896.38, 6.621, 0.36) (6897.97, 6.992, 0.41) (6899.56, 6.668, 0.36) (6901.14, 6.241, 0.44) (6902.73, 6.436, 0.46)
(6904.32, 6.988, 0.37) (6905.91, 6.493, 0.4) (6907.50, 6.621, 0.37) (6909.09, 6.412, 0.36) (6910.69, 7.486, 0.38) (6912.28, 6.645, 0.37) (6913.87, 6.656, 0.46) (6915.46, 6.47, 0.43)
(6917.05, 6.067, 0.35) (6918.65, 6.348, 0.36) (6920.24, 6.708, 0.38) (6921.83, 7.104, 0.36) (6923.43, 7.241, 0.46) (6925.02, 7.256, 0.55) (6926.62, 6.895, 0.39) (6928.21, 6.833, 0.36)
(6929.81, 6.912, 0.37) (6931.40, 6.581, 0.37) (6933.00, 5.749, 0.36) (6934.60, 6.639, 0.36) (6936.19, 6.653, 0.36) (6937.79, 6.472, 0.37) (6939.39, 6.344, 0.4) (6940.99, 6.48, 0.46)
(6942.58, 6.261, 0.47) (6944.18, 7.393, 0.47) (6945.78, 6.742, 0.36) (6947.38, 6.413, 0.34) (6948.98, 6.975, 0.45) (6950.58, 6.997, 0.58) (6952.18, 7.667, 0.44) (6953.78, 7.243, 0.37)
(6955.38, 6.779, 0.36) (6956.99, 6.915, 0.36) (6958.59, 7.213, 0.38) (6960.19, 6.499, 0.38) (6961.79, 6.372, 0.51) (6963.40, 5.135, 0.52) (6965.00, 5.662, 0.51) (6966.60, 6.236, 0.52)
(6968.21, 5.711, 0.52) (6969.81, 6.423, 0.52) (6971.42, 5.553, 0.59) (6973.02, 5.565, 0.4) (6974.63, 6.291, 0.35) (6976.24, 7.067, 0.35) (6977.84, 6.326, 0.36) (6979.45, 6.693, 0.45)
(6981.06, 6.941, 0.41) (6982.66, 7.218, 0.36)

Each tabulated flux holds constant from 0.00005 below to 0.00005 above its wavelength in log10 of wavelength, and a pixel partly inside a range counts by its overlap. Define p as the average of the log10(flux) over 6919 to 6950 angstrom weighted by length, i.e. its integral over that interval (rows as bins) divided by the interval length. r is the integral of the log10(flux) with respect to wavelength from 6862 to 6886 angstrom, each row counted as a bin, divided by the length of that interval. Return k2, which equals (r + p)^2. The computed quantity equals 2.66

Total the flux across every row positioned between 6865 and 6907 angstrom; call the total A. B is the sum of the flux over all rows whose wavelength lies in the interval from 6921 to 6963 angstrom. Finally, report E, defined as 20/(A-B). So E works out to -3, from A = 169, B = 177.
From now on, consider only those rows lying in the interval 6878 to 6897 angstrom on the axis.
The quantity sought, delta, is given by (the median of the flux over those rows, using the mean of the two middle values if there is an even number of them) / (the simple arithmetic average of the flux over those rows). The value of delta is 1.00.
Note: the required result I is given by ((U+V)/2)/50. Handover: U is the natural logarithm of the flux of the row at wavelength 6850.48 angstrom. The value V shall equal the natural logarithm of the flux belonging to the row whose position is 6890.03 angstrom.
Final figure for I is 0.0383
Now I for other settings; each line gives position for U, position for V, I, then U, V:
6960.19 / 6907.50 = 0.0376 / 1.87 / 1.89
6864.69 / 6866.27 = 0.0386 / 1.92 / 1.94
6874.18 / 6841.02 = 0.0363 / 1.78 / 1.85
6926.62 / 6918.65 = 0.0378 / 1.93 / 1.85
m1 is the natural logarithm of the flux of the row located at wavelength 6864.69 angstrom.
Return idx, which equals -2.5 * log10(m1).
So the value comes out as -0.71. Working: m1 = 1.92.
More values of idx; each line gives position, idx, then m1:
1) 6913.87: -0.69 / 1.90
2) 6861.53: -0.66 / 1.84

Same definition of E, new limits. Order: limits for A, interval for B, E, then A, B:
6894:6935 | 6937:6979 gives 4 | 174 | 169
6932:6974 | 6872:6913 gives -11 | 168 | 170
